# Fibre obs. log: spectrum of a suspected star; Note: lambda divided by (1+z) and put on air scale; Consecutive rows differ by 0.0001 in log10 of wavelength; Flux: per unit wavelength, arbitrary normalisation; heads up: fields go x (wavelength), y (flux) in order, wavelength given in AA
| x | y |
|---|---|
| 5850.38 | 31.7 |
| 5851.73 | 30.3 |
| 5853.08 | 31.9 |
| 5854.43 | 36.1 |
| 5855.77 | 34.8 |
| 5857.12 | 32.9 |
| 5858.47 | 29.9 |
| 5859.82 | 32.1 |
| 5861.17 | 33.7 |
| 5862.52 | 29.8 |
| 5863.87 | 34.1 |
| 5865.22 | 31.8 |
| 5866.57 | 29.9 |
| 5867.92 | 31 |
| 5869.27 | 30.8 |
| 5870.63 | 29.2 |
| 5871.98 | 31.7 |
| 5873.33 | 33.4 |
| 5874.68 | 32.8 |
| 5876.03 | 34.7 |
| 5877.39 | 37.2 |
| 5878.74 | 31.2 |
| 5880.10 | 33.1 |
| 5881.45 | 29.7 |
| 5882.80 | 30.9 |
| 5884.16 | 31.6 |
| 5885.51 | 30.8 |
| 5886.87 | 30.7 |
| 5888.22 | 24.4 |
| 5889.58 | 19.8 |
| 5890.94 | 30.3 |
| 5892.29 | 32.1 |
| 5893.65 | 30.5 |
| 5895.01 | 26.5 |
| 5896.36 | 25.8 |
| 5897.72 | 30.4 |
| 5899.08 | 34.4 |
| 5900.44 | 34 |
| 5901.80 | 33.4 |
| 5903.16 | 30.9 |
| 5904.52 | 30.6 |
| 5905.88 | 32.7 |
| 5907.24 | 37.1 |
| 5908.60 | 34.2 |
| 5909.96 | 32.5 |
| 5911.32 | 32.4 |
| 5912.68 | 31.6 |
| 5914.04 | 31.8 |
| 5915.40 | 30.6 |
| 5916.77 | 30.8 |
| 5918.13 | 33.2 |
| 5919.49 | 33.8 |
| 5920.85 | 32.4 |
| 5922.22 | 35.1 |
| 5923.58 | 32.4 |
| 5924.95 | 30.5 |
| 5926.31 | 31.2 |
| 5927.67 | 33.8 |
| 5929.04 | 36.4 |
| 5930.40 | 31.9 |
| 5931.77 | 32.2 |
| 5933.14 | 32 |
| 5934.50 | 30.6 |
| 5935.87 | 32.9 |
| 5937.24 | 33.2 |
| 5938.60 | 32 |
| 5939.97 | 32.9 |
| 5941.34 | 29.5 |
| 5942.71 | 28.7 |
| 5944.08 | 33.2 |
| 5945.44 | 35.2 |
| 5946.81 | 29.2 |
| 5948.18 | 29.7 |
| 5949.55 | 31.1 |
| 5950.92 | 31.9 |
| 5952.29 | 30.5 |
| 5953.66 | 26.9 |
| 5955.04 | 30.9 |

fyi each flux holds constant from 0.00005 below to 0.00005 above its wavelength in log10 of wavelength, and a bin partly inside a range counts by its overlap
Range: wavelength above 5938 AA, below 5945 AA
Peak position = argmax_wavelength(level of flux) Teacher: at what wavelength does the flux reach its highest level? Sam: 5944.08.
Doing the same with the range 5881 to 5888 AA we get 5884.16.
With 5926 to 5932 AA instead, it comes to 5929.04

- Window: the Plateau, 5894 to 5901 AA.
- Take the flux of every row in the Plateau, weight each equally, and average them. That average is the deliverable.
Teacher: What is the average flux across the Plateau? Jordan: 30.2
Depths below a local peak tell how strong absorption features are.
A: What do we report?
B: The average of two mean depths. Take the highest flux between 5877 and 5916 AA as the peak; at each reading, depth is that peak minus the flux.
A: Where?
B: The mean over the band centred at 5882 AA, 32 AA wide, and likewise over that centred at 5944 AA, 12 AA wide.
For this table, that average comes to 6.4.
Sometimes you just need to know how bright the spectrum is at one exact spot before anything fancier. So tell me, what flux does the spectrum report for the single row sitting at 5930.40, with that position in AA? 31.9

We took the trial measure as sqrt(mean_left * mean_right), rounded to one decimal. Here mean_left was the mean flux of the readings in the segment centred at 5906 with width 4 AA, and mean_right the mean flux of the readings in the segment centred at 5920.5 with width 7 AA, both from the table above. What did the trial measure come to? 33.4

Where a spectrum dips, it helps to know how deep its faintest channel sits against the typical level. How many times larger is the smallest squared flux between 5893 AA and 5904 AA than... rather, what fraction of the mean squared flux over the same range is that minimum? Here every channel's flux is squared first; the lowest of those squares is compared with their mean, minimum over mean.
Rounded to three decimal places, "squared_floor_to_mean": 0.698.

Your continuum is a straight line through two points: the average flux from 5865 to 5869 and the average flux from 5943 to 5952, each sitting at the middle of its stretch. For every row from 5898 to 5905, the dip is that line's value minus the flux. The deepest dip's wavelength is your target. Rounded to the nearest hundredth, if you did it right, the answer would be 5904.52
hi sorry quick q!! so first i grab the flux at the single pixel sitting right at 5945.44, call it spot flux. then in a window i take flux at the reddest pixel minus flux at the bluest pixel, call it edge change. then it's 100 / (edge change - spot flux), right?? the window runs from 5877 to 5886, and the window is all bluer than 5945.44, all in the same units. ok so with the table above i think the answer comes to -2.40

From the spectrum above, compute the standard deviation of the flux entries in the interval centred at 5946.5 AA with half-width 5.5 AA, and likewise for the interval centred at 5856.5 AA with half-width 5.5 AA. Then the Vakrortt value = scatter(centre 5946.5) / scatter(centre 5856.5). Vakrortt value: 1.1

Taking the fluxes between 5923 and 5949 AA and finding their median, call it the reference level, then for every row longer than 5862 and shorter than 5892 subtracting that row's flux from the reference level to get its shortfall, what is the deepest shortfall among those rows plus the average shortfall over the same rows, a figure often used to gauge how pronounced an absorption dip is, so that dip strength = 13.3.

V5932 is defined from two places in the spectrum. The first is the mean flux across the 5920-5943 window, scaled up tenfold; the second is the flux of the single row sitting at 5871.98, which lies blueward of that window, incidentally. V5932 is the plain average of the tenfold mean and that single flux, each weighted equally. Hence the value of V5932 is 177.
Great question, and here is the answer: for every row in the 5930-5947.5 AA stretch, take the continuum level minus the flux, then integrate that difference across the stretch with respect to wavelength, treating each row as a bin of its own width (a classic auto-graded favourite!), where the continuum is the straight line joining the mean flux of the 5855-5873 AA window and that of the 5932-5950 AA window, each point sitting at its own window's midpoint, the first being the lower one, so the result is -4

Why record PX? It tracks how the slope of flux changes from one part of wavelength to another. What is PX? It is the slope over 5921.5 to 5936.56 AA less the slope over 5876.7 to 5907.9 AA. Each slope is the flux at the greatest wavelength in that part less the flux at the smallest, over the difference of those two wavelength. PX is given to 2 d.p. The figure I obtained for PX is -0.16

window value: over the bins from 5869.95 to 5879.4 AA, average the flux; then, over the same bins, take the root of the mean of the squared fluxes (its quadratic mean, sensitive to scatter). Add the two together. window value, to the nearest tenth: 65.9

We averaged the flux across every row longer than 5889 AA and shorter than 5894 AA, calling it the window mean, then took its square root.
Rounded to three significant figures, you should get 5.31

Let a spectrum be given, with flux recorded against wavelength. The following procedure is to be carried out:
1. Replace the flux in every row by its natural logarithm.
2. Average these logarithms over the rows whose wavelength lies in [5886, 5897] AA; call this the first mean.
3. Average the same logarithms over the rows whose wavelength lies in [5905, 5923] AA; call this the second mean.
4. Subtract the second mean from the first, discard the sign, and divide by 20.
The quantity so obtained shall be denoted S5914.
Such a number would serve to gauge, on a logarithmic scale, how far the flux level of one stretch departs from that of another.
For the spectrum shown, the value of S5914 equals 0.009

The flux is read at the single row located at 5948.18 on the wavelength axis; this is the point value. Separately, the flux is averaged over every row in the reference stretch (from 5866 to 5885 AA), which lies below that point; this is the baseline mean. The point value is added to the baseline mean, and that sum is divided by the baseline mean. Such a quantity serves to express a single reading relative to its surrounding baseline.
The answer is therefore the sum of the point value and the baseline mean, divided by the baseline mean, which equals 1.93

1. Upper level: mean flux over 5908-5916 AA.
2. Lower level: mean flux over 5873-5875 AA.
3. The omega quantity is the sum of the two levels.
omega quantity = 65.3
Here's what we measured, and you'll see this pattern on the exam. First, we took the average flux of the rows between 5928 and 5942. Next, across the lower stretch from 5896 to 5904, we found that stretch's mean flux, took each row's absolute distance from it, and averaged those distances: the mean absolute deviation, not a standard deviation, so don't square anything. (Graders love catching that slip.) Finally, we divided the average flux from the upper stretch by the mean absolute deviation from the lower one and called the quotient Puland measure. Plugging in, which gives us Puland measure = 13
